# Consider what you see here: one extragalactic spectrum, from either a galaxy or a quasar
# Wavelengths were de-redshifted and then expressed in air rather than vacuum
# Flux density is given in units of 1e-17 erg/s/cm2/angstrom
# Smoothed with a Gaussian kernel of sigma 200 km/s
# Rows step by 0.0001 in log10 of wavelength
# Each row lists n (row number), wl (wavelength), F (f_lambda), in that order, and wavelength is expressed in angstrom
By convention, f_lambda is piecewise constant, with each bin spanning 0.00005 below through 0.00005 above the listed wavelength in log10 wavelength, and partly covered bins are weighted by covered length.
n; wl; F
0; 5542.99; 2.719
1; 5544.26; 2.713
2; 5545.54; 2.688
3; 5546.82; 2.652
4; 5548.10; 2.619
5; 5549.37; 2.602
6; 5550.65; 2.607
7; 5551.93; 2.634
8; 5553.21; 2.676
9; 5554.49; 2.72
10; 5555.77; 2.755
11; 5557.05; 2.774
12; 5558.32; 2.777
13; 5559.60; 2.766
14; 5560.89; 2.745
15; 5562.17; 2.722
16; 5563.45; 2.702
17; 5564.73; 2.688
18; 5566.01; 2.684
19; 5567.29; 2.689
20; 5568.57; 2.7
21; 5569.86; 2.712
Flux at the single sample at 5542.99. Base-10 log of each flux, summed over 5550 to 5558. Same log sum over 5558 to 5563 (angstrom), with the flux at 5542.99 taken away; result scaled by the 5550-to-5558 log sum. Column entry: -0.37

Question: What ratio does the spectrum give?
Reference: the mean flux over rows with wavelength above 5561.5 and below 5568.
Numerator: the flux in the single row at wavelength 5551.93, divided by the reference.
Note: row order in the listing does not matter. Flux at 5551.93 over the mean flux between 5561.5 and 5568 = 0.98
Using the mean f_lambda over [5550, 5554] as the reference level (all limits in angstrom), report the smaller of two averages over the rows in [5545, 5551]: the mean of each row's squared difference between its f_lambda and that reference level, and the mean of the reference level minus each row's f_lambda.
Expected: 0.00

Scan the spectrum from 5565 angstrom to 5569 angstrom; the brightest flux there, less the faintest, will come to 0.016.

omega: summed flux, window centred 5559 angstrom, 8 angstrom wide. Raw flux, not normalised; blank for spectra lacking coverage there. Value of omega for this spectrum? 16.5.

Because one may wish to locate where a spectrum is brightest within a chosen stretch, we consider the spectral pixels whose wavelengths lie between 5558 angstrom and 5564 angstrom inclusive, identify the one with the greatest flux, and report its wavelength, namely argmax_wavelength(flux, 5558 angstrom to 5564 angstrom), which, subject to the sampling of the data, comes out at 5558.32 angstrom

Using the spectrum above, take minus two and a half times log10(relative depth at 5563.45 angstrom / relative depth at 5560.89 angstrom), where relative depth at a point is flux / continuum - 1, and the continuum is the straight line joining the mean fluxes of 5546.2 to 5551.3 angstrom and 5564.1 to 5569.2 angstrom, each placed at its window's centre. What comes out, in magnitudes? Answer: 1.3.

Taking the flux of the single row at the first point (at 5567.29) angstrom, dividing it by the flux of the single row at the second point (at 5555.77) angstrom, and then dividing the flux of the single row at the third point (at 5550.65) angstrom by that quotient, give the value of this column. 2.67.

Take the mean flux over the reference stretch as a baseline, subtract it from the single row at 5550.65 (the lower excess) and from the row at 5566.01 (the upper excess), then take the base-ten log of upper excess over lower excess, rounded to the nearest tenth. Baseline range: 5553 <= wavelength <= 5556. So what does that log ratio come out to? -0.5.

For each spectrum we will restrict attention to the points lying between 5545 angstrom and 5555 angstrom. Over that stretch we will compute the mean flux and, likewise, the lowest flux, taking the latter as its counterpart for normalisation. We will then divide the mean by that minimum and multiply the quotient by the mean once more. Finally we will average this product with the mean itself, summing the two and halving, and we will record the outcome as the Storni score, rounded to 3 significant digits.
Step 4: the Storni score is 2.67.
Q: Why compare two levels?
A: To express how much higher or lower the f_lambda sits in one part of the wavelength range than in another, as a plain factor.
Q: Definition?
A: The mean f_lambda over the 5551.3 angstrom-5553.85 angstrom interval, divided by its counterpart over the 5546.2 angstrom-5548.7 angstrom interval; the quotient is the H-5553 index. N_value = 1.01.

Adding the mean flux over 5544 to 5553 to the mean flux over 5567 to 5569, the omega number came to 5.34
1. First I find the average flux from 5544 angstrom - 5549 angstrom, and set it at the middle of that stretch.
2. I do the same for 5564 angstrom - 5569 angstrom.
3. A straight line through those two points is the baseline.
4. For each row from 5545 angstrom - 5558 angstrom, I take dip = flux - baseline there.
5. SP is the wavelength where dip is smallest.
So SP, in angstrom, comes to 5549.37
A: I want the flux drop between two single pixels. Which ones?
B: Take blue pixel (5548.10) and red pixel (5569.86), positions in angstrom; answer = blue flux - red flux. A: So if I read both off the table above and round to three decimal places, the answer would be -0.093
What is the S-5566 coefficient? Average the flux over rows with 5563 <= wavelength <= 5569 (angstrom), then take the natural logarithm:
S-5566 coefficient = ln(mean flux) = 0.99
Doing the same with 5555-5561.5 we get 1.02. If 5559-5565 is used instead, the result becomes 1.00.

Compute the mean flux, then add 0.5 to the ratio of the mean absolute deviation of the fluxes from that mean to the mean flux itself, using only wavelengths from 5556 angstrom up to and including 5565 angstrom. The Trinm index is 0.511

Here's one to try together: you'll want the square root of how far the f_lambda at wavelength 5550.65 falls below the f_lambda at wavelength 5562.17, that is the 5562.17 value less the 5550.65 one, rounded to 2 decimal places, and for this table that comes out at 0.34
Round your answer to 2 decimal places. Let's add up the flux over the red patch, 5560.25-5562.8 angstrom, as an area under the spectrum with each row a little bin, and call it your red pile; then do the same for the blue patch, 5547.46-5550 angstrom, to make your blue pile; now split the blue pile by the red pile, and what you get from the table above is 0.95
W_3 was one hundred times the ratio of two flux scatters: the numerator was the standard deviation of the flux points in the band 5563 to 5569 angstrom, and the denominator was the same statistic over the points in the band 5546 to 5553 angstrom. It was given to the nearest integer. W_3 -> 39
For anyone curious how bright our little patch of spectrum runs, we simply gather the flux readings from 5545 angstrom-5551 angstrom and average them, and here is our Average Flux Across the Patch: 2.63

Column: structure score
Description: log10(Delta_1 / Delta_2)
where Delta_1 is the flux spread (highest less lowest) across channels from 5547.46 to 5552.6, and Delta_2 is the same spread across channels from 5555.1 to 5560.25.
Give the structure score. 0.2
